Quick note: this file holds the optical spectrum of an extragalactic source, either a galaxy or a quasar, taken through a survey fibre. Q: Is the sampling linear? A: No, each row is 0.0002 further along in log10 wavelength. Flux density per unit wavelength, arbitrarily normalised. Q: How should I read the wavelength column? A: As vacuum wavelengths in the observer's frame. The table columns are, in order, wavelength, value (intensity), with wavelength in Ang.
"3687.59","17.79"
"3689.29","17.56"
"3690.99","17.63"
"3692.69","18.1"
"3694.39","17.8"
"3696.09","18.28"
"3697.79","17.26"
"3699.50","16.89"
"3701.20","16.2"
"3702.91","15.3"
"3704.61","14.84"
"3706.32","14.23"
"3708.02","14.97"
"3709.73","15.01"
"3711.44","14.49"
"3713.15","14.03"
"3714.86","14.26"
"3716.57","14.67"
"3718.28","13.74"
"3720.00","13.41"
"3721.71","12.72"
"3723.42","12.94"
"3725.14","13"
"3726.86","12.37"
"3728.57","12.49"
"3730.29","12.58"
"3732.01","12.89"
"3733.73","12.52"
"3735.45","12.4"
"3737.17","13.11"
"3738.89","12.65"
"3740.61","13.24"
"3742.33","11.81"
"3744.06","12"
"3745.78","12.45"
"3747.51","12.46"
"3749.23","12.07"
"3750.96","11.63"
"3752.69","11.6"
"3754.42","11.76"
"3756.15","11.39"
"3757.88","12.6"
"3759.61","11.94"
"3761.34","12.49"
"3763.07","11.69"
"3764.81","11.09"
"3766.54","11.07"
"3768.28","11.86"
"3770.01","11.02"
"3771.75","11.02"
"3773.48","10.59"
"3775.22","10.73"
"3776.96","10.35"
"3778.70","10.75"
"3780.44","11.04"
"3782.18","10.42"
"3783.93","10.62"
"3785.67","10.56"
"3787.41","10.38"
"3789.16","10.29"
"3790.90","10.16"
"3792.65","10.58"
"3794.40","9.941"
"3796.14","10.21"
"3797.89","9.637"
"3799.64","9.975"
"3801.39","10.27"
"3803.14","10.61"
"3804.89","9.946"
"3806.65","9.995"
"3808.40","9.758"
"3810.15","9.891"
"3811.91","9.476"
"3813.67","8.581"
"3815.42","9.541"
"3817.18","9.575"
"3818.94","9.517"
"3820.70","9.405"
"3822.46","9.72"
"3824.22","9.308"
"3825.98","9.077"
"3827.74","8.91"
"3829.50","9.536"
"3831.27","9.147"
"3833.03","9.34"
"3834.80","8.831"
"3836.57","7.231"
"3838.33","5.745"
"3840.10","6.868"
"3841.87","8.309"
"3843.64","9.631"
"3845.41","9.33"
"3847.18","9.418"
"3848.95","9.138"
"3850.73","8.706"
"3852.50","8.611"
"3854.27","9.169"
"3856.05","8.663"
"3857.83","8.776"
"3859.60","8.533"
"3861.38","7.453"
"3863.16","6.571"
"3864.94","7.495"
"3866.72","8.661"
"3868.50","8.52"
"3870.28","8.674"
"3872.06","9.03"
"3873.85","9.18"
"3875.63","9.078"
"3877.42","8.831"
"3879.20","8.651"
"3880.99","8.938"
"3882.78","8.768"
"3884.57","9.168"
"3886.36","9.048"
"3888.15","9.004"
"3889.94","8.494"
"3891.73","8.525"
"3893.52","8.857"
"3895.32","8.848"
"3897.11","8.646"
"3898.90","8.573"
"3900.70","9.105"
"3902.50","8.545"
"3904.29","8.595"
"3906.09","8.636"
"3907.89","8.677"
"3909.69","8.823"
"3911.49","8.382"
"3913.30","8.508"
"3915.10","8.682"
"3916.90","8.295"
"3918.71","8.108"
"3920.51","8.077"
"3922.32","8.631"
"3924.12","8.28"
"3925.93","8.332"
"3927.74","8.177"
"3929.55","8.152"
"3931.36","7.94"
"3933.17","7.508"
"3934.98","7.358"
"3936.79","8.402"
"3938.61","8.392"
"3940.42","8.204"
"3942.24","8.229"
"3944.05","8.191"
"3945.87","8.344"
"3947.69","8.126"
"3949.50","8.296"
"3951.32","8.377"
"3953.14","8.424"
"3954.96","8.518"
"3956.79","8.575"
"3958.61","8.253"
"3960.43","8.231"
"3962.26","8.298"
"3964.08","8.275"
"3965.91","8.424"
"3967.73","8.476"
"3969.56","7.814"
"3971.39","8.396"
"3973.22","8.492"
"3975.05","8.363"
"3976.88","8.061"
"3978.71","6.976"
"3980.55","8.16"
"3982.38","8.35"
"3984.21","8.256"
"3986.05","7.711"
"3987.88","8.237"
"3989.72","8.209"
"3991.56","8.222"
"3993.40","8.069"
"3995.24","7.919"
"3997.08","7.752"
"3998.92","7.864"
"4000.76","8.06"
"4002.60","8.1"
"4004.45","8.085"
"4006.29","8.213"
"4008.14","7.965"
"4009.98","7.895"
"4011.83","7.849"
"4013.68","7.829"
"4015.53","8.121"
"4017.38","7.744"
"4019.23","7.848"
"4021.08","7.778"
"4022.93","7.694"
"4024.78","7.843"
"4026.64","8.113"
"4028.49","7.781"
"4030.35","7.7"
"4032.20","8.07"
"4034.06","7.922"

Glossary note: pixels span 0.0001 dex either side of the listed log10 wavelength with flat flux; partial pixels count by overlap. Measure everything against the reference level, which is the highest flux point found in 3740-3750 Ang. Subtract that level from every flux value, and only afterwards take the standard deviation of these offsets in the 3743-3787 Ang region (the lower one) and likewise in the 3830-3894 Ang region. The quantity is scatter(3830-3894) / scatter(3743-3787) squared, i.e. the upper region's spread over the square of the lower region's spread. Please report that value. 1.7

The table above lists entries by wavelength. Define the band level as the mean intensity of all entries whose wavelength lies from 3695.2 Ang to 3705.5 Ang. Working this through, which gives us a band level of 16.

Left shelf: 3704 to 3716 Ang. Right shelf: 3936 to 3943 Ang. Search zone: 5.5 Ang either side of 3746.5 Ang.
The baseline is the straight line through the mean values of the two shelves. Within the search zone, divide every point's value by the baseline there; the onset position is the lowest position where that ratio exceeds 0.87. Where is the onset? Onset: 3744.06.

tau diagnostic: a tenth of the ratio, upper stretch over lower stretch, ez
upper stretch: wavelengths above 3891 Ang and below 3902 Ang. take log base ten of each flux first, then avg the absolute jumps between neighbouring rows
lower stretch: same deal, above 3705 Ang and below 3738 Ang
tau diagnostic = 0.09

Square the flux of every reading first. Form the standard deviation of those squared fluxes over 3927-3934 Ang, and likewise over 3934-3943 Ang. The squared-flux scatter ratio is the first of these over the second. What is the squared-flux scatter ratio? 0.7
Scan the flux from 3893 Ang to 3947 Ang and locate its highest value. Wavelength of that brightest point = 3900.70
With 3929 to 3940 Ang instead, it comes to 3936.79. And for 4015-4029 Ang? 4015.53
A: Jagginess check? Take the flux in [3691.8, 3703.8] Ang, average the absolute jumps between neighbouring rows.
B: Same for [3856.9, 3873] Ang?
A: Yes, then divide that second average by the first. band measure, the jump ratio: 1.0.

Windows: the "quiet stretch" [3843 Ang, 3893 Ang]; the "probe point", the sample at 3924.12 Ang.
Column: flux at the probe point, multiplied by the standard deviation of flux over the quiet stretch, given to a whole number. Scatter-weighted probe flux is 5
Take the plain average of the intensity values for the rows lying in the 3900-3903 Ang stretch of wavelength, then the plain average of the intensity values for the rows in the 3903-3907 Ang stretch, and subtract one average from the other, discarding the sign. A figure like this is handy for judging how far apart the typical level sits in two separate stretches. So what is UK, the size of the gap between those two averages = 0.2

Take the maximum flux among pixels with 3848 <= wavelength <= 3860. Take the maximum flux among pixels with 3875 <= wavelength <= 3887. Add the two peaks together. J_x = 18.3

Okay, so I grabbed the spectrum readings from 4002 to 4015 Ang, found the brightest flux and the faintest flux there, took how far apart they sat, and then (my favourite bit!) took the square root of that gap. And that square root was 0.6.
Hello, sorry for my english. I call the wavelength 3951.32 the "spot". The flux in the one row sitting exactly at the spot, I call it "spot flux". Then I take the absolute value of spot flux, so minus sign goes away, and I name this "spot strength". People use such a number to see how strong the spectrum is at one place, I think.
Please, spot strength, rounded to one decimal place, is 8.4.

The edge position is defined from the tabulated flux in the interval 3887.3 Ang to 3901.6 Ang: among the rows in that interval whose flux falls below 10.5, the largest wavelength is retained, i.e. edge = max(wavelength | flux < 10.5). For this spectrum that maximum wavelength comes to 3900.70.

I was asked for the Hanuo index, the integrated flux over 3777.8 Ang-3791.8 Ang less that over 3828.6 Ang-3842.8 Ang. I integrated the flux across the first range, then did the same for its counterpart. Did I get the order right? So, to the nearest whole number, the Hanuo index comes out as 32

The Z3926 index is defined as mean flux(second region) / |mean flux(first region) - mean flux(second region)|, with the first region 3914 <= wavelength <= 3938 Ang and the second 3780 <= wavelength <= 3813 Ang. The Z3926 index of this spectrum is 5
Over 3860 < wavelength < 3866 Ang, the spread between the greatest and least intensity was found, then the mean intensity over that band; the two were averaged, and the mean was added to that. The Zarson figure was 11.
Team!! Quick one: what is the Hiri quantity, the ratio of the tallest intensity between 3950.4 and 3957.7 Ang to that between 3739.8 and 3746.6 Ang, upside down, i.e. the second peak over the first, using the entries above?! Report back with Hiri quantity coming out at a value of 1.54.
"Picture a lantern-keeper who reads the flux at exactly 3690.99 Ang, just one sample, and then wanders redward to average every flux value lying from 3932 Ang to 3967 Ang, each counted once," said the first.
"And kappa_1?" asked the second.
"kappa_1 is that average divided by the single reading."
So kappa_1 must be 0.47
